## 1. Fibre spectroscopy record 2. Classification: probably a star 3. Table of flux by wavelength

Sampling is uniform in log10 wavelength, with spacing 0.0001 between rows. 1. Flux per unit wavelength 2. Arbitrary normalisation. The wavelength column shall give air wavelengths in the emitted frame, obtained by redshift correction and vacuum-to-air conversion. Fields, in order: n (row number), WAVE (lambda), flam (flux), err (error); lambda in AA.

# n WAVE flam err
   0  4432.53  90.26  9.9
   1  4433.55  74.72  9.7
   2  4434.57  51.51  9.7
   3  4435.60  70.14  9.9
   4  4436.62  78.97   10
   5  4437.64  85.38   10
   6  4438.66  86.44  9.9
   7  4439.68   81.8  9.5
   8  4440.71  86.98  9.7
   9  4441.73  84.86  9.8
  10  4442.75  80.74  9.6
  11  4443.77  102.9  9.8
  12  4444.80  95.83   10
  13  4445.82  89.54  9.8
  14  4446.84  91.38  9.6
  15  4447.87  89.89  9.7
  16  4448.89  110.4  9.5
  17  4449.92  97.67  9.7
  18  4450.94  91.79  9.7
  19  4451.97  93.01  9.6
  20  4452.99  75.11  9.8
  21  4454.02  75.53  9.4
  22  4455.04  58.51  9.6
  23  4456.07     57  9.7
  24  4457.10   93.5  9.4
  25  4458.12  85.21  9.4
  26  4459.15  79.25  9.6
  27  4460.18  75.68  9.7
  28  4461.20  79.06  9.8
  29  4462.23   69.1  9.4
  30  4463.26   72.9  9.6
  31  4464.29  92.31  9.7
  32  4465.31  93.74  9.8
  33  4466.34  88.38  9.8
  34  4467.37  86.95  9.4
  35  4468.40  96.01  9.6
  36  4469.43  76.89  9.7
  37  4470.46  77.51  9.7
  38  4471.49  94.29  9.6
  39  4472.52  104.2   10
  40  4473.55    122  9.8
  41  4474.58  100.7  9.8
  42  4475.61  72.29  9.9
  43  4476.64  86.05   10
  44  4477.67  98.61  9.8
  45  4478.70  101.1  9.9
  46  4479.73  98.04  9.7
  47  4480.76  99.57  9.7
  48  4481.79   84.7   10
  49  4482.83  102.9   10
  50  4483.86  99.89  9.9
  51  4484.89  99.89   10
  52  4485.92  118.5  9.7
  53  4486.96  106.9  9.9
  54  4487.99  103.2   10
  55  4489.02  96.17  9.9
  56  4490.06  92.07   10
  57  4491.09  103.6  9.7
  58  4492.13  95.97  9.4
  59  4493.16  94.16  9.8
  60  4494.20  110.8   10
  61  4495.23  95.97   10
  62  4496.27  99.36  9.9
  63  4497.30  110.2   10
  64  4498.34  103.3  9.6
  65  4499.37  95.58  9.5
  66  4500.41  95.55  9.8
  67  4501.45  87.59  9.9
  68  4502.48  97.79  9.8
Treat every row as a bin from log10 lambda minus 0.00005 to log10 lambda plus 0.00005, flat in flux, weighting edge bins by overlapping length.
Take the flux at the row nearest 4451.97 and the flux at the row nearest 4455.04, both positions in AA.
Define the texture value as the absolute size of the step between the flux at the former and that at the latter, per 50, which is 0.69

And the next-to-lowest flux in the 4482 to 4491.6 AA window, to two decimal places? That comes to 96.17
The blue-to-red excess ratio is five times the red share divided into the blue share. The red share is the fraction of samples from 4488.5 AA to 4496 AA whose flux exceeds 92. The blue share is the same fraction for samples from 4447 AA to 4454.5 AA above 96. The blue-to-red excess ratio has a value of 1.4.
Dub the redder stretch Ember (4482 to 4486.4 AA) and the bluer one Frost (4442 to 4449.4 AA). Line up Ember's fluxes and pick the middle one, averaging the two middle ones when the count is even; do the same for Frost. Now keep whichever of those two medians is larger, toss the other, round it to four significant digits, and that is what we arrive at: 101.4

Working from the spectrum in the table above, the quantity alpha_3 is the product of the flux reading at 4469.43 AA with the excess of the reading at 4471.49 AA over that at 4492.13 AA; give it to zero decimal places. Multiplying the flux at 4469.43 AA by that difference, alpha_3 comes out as -129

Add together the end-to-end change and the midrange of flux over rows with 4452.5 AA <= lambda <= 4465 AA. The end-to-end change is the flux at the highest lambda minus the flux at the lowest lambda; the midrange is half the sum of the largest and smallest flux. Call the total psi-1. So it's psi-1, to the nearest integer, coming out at 92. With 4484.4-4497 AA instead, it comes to 105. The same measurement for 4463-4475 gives 125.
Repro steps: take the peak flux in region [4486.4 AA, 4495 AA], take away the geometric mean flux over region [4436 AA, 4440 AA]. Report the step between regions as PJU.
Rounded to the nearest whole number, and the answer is 28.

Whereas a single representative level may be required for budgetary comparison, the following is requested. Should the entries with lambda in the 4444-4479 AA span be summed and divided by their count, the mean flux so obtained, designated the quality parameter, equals 87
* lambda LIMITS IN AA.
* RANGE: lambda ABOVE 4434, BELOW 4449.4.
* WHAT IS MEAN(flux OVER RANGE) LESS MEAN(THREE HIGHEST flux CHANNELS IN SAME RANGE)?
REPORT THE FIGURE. -17.3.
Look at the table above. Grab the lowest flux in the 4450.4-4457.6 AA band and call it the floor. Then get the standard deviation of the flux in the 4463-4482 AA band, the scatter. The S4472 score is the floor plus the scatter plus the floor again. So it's 126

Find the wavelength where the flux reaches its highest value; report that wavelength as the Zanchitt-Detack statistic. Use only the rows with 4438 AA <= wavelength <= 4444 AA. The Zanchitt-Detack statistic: 4443.77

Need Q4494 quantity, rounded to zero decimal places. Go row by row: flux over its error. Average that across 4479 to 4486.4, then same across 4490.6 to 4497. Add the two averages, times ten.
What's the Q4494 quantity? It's 204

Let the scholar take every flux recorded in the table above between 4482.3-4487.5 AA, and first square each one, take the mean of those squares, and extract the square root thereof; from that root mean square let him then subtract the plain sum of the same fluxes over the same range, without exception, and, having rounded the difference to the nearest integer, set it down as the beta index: -422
